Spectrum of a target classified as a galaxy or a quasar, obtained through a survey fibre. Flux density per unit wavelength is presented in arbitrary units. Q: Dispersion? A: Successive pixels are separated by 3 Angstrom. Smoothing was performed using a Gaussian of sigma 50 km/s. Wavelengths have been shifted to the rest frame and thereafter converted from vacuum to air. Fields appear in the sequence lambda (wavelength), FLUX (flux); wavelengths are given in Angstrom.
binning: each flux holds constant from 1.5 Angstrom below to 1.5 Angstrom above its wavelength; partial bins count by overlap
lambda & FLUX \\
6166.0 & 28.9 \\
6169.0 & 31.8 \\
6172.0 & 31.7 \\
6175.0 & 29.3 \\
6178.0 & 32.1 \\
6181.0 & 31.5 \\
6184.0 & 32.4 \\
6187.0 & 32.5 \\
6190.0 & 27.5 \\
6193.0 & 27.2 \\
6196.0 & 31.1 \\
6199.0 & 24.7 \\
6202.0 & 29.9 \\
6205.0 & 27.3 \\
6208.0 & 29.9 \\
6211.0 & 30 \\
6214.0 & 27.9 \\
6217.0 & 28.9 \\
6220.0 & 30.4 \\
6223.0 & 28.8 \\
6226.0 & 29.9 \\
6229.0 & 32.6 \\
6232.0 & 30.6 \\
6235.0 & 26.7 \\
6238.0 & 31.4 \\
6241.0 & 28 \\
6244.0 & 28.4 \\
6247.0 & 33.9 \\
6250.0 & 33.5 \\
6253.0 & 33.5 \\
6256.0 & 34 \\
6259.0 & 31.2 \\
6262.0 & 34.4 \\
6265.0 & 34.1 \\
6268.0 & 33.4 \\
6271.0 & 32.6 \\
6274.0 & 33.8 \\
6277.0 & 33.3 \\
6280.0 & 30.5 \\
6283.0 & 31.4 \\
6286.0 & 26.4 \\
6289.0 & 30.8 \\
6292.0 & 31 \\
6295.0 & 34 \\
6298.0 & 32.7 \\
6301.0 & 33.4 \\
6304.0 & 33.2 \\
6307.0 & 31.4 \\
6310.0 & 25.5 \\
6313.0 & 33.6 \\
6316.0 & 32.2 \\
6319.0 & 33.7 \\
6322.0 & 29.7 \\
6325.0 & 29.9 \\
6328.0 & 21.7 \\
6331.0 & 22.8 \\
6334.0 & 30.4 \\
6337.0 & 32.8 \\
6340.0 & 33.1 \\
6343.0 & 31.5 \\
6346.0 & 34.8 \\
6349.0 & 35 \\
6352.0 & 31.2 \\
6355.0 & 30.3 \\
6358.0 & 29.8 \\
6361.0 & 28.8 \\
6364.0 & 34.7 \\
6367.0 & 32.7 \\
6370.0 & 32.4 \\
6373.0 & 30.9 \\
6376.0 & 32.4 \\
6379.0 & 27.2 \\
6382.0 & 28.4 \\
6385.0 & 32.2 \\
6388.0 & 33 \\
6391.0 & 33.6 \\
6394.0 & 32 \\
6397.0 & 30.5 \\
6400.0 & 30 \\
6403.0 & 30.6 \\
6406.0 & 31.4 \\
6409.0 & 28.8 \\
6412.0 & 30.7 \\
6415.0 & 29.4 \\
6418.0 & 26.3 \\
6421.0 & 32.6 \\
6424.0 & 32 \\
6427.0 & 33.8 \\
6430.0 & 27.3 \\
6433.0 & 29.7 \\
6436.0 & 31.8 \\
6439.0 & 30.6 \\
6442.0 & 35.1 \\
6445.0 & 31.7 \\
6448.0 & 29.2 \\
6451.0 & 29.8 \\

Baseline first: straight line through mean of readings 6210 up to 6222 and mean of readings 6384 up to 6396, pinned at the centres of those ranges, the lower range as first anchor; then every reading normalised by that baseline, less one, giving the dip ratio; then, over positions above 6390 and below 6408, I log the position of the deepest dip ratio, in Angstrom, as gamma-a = 6400.0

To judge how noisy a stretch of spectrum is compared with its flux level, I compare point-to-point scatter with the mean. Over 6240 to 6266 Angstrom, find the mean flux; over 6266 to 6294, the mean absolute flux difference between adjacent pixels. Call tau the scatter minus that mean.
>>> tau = -30.4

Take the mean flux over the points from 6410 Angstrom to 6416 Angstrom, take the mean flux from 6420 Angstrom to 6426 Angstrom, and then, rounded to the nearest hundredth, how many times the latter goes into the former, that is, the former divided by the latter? 0.93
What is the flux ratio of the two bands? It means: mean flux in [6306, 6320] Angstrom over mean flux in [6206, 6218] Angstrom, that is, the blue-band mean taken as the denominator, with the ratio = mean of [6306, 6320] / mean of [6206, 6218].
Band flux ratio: 1.07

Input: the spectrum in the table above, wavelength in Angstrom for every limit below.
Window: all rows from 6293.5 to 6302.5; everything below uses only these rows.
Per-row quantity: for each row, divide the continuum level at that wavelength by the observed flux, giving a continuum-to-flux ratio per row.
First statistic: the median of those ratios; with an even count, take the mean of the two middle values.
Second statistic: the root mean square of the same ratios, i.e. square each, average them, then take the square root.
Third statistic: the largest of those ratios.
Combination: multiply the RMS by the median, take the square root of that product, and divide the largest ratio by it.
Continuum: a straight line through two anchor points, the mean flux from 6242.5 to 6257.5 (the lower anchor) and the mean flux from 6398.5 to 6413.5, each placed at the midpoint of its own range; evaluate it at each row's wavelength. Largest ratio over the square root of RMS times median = 1.02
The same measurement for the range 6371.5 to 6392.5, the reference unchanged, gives 1.16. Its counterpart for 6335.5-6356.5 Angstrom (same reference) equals 1.07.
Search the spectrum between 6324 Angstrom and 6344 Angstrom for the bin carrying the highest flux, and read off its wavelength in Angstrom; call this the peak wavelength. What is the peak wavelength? 6340.0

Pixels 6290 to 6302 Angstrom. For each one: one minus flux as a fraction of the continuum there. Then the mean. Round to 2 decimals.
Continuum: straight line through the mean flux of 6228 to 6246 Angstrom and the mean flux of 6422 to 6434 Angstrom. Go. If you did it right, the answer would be -0.09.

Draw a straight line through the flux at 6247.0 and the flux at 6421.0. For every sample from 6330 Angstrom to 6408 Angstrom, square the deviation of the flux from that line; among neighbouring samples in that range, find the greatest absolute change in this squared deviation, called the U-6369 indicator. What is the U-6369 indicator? 102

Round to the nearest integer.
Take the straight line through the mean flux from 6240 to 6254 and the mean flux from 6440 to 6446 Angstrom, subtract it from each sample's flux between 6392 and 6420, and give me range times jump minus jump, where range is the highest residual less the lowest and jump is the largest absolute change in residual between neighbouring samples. 15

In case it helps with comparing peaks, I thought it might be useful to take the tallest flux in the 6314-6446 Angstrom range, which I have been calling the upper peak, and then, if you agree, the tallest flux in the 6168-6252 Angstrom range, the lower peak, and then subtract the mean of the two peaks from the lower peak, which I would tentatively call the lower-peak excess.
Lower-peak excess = -0.60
